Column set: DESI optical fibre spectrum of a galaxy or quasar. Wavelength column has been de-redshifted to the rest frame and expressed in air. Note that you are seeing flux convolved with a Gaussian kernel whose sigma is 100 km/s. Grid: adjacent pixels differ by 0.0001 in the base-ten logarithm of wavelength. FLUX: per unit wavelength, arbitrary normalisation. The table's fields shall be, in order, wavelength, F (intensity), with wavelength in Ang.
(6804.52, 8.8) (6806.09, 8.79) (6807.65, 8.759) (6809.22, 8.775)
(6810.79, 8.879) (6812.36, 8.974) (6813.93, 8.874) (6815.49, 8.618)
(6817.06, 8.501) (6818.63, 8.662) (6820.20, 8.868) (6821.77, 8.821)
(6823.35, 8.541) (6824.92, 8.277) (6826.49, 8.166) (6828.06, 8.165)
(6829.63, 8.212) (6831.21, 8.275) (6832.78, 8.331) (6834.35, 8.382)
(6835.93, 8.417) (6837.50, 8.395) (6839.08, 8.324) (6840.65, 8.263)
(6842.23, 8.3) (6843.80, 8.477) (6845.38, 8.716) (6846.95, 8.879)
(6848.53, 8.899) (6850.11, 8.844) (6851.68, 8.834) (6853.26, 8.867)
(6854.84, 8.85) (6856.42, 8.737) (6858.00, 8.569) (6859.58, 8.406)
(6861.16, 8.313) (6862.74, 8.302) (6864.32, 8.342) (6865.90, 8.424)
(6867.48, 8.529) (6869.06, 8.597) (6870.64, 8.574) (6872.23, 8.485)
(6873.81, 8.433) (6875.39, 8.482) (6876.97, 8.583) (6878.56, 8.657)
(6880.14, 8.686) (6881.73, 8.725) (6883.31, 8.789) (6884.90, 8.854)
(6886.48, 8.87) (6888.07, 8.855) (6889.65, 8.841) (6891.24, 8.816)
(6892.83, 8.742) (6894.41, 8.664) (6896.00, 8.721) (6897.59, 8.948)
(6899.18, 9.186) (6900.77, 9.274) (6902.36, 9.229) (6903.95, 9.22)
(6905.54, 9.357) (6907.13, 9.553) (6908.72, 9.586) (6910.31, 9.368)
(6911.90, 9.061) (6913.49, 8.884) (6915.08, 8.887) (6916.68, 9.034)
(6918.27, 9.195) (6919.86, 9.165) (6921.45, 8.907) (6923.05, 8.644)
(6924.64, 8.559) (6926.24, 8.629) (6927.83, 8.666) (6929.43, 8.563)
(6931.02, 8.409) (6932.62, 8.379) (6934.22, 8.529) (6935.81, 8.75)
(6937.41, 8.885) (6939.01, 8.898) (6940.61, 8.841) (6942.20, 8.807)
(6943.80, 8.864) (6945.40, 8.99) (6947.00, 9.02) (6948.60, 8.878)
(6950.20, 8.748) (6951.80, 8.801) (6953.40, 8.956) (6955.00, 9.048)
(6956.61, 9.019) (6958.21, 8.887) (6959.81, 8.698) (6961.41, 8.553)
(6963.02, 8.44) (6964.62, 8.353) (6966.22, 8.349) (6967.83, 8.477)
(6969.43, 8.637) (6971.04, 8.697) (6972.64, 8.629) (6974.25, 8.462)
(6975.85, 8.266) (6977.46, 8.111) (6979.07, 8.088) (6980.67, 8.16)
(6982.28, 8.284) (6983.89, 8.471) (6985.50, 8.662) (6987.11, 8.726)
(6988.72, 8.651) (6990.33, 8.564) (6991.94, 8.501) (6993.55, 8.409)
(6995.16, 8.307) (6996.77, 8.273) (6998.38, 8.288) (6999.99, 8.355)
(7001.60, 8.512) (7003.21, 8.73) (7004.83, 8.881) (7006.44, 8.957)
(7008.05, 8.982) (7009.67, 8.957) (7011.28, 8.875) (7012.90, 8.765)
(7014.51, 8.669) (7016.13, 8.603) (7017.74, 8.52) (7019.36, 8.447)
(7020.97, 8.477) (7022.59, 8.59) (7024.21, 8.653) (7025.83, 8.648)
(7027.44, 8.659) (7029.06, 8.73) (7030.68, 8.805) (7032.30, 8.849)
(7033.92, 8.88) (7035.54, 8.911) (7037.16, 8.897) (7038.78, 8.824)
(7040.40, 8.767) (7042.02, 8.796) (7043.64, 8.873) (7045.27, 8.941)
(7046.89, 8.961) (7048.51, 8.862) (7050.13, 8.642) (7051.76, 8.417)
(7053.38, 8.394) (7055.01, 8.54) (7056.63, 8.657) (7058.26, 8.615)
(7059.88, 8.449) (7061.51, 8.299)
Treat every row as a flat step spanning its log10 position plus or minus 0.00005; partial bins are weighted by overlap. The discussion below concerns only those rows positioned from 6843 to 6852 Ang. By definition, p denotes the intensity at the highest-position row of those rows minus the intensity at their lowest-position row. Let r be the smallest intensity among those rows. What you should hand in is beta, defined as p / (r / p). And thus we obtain 0.015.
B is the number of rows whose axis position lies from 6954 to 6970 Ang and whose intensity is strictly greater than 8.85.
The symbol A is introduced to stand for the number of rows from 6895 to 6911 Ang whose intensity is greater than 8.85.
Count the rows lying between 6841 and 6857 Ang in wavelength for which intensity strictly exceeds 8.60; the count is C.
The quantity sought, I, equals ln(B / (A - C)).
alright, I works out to 1.1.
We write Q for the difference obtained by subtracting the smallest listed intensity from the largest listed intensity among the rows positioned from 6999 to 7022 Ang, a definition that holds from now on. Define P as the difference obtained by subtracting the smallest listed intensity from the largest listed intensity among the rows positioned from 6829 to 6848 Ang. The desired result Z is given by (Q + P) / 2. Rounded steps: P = 0.67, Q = 0.627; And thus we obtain 0.65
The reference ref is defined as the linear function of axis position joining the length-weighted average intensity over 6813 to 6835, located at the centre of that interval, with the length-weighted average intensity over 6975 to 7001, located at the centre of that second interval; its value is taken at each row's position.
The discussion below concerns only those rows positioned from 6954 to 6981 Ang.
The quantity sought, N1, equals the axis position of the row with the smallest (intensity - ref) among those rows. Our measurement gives 6979.07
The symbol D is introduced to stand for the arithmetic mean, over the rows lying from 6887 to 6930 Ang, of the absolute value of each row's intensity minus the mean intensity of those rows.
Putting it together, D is 0.254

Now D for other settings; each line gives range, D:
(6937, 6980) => 0.232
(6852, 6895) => 0.159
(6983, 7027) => 0.165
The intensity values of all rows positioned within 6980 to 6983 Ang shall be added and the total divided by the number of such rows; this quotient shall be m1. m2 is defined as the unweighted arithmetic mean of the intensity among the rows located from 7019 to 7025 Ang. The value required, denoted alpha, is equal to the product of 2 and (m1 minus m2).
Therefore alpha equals -0.6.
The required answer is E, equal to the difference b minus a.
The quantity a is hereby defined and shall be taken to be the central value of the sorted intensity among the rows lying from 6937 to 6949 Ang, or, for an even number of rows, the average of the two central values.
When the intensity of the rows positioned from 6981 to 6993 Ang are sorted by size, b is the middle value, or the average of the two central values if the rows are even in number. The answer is -0.32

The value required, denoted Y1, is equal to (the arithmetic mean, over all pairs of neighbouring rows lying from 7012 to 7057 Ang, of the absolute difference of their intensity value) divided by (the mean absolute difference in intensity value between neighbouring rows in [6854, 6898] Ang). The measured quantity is 1.01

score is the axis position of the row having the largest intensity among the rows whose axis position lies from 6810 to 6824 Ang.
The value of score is 6812.36 Ang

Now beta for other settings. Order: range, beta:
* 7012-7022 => 0.010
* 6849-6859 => 0.009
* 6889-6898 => 0.001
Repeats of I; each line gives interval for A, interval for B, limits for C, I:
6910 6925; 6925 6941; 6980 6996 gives -0.9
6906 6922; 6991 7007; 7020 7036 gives 0.0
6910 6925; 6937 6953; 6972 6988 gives 0.2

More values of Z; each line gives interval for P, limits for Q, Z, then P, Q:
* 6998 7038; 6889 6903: 0.65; 0.69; 0.610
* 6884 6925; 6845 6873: 0.81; 1.03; 0.597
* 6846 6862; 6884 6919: 0.75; 0.59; 0.922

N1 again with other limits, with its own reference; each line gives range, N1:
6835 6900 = 6840.65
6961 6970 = 6966.22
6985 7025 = 6996.77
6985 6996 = 6995.16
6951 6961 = 6959.81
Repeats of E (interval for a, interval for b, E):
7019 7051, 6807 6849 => -0.30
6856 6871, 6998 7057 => 0.25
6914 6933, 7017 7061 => 0.00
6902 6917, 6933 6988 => -0.53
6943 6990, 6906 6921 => 0.51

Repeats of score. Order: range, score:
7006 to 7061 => 7008.05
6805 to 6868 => 6812.36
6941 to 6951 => 6947.00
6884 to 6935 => 6908.72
